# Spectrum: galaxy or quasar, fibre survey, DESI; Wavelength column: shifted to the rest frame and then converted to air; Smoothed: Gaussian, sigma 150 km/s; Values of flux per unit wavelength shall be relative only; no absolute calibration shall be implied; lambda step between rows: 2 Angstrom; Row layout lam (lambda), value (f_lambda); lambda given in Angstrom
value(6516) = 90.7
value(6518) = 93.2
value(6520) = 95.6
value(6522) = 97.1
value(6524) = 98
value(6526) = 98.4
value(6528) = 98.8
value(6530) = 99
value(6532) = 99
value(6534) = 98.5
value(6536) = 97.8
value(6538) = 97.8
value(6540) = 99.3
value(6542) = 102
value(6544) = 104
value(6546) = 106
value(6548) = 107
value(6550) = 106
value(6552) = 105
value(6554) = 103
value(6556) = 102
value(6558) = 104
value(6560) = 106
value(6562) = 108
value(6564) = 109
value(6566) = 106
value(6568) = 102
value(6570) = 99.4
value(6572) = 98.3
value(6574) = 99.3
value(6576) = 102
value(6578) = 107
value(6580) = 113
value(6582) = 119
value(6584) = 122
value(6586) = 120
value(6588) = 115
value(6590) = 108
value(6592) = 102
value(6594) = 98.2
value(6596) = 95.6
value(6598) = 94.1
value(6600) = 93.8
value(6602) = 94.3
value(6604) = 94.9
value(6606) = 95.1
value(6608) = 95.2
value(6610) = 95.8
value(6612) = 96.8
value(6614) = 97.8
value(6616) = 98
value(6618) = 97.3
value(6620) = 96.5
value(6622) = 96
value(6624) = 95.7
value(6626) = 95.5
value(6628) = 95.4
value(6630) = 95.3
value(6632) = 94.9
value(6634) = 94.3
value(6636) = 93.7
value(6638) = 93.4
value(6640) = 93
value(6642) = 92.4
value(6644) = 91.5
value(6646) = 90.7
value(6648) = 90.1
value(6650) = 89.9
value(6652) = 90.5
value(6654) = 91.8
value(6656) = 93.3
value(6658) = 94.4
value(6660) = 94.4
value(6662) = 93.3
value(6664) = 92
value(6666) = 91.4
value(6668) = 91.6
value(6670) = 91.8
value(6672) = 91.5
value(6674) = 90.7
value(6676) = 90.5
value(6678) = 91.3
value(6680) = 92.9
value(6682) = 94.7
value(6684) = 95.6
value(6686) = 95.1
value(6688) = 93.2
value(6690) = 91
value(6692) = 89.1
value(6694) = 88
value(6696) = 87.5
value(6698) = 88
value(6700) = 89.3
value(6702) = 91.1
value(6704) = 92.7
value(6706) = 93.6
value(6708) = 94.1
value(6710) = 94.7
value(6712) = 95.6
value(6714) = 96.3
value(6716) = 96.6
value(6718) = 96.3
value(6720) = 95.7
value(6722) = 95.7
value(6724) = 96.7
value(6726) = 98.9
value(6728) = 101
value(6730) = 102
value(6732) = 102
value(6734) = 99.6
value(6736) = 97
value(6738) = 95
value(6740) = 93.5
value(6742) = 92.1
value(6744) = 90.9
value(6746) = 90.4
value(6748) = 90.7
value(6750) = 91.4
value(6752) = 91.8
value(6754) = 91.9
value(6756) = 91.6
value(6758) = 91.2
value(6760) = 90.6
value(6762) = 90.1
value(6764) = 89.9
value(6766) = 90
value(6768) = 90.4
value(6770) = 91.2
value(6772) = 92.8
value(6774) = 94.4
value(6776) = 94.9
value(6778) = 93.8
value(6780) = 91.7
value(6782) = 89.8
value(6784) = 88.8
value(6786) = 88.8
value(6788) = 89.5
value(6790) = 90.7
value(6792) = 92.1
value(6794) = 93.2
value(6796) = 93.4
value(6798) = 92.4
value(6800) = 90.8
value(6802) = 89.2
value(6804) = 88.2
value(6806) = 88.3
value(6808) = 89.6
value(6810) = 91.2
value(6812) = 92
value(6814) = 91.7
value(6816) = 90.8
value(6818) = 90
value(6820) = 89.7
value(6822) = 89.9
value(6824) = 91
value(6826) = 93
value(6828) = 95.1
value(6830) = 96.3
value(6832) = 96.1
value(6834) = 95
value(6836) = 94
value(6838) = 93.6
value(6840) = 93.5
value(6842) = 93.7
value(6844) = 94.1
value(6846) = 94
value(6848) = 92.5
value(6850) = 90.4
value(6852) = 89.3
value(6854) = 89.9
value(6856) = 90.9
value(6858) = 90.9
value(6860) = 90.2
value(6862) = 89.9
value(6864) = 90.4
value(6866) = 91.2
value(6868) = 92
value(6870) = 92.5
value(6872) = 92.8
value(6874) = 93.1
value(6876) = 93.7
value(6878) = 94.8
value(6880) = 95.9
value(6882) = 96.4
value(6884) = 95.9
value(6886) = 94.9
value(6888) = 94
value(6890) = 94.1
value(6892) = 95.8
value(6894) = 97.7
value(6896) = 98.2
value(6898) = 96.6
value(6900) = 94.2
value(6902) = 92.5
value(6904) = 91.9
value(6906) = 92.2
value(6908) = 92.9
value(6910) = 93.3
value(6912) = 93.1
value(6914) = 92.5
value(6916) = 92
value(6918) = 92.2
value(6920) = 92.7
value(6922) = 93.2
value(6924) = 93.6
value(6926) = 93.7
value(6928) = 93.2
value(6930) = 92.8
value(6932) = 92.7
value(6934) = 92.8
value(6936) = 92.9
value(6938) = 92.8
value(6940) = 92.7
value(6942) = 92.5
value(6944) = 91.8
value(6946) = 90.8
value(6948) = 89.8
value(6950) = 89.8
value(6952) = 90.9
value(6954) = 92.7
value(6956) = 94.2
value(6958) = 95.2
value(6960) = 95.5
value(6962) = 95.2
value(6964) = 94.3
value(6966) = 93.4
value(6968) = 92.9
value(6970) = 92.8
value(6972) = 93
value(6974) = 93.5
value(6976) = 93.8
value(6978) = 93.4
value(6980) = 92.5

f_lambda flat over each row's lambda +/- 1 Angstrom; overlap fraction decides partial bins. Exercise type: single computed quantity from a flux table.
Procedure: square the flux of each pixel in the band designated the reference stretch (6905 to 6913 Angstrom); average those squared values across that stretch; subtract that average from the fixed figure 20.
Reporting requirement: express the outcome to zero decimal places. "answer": -8606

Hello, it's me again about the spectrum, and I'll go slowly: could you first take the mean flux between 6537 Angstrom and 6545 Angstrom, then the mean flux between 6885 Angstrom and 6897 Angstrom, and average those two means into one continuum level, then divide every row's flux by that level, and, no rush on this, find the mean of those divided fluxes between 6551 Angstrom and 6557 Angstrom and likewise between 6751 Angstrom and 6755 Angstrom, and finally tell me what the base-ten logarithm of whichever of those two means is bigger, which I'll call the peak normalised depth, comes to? 0.02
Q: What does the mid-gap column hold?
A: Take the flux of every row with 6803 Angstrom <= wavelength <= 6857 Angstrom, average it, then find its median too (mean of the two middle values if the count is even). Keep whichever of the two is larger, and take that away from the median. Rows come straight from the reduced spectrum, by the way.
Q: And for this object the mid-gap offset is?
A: -0.29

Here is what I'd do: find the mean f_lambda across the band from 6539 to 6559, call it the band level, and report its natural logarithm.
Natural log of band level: 4.64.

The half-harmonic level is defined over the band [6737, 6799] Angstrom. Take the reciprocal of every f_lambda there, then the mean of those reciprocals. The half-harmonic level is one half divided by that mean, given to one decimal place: 45.8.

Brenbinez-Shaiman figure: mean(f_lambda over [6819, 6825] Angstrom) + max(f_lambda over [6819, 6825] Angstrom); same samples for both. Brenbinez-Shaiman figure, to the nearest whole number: 181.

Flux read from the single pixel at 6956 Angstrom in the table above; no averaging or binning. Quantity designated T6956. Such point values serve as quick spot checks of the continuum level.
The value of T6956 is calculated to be 94.2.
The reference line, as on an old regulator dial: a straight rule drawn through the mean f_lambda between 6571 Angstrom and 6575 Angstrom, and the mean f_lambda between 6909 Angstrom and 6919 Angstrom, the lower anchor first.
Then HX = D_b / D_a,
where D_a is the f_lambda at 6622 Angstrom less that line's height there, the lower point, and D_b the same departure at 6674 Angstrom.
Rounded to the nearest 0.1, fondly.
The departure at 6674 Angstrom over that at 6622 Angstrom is 3.3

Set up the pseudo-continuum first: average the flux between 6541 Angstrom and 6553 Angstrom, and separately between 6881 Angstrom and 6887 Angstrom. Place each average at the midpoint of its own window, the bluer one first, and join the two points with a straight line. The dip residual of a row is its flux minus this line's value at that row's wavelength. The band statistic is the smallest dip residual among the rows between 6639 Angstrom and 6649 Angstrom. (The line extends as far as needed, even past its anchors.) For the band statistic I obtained -12.1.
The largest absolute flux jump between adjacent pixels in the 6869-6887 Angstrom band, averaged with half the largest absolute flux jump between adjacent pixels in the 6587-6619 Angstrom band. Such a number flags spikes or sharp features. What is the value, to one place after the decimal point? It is 2.3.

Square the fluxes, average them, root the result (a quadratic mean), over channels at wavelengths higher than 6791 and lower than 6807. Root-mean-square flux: 91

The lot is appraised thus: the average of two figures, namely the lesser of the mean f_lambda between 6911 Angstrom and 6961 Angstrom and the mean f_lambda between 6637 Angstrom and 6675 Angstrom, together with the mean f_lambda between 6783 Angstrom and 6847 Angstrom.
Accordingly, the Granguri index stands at 91.9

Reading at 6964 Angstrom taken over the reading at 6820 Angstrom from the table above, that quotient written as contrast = 1.05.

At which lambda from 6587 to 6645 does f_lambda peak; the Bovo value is 6588 Angstrom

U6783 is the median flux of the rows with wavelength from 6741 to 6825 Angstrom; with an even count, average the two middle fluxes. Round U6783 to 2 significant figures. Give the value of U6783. 91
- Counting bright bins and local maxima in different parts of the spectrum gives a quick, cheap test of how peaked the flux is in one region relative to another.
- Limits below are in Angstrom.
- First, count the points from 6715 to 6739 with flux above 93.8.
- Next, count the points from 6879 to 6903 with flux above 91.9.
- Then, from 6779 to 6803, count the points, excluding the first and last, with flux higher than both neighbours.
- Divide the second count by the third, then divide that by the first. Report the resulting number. 1.00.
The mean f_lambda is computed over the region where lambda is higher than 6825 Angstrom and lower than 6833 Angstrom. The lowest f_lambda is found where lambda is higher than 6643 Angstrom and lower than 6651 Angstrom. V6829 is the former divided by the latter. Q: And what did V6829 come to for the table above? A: 1.058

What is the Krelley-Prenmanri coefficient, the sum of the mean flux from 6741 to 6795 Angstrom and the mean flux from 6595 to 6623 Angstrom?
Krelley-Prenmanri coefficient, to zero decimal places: 187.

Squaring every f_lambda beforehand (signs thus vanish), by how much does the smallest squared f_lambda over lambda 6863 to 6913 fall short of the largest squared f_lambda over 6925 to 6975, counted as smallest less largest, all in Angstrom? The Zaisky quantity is -948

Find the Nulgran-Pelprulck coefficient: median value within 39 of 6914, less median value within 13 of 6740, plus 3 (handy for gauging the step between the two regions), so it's 2.4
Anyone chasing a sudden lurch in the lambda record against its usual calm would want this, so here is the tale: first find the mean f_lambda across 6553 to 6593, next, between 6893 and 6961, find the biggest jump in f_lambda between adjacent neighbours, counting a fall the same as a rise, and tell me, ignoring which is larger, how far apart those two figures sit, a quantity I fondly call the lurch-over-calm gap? 105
